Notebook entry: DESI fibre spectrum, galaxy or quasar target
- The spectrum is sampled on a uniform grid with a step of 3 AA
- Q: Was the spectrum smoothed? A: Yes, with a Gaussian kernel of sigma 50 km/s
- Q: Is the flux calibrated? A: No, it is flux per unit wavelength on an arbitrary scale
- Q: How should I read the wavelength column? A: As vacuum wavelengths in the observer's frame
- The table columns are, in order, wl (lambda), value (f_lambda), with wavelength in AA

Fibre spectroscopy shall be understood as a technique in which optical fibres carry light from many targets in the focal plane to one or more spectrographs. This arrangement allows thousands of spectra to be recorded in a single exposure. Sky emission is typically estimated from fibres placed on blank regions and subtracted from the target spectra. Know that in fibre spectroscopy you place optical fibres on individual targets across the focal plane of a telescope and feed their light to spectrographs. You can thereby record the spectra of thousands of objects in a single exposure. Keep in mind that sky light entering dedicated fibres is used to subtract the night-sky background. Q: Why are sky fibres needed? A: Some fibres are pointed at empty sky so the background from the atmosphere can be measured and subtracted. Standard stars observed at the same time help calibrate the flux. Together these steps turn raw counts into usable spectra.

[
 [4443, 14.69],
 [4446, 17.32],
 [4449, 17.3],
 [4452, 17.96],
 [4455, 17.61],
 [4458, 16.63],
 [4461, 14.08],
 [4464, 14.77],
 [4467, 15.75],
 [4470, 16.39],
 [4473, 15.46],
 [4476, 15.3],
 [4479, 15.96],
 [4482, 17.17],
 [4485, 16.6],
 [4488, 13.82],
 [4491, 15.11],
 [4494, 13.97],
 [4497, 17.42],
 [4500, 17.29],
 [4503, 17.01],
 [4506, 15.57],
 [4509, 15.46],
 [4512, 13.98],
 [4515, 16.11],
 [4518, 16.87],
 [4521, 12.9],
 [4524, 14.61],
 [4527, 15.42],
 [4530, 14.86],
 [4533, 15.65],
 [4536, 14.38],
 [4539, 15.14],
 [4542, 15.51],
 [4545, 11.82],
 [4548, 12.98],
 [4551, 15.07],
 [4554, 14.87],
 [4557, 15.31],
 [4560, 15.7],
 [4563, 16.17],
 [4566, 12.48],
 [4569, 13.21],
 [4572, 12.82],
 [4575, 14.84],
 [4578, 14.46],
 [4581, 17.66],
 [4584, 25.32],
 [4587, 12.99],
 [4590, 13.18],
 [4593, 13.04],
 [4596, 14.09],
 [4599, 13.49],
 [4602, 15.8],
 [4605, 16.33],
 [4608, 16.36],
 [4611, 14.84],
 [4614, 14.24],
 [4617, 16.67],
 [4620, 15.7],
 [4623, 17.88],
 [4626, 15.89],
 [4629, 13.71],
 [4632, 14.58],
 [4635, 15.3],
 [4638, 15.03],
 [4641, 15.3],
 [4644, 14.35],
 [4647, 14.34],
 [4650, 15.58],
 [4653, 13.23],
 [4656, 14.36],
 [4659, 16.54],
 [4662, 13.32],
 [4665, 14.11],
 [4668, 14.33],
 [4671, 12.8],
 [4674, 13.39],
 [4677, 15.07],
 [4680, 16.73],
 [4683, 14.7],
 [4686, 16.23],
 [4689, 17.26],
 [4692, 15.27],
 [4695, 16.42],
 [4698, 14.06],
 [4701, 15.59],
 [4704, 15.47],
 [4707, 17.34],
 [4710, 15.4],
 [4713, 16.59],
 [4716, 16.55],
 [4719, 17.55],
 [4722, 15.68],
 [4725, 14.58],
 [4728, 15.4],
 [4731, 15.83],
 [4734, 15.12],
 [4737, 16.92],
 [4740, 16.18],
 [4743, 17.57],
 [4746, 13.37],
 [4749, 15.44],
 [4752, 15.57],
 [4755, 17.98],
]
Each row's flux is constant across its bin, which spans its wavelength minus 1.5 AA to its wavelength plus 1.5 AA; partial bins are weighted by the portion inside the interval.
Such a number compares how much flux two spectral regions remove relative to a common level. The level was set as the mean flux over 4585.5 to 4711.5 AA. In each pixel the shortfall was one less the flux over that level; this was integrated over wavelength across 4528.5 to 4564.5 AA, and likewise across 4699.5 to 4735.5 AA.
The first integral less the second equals 2.7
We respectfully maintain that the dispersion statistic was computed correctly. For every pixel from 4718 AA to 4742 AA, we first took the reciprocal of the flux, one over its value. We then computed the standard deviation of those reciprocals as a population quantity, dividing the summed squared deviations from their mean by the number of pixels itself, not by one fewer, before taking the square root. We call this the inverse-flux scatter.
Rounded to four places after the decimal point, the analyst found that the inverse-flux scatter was 0.0035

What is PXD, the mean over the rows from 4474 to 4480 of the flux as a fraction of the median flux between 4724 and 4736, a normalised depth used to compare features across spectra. 1.02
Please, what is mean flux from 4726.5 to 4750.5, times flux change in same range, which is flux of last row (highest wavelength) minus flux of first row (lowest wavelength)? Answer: 1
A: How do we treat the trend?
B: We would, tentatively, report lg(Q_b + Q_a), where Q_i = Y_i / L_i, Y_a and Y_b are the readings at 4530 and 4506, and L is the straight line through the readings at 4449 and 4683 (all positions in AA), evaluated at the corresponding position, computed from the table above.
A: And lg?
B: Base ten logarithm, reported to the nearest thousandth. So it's 0.265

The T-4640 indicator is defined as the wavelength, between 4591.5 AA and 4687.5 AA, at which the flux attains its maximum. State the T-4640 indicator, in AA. 4623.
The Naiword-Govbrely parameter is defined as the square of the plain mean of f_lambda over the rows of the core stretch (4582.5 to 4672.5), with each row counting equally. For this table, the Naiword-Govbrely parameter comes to 228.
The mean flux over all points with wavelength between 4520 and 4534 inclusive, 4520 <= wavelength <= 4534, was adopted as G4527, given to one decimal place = 14.7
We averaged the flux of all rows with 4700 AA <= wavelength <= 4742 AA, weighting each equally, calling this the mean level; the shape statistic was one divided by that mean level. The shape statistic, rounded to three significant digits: 0.0624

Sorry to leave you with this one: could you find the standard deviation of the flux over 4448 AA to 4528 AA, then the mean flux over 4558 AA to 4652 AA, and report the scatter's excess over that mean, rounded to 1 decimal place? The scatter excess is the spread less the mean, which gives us -13.9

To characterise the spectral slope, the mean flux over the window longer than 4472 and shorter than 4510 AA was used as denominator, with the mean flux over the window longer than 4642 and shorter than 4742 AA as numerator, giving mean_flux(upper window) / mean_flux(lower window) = 0.97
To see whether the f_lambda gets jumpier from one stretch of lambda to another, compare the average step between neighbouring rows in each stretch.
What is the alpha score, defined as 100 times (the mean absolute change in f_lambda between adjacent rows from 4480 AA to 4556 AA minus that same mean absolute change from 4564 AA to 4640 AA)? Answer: -51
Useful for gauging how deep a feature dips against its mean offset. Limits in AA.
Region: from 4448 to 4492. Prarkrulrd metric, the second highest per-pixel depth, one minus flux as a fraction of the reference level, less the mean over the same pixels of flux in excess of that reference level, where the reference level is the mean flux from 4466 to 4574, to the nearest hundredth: -0.81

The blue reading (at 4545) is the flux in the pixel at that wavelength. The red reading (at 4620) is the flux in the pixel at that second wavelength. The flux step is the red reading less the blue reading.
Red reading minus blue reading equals 3.9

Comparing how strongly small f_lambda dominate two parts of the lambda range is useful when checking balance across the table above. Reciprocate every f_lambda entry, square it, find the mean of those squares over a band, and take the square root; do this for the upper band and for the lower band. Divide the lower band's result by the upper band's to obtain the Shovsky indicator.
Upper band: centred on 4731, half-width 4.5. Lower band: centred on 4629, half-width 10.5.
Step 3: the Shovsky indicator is 1.01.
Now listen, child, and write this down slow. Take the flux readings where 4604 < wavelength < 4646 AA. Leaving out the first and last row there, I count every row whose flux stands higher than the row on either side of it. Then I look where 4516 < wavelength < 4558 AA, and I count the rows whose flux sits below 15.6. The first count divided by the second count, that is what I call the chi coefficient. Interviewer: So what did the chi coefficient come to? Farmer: 0.42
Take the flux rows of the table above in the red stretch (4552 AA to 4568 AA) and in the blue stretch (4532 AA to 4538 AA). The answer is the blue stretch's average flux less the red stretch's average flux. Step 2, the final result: 0.1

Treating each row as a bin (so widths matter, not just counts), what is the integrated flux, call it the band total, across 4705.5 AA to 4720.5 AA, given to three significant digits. 250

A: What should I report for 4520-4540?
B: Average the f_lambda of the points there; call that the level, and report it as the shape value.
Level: 14.7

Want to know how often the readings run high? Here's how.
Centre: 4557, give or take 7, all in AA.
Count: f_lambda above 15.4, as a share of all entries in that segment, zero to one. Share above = 0.40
